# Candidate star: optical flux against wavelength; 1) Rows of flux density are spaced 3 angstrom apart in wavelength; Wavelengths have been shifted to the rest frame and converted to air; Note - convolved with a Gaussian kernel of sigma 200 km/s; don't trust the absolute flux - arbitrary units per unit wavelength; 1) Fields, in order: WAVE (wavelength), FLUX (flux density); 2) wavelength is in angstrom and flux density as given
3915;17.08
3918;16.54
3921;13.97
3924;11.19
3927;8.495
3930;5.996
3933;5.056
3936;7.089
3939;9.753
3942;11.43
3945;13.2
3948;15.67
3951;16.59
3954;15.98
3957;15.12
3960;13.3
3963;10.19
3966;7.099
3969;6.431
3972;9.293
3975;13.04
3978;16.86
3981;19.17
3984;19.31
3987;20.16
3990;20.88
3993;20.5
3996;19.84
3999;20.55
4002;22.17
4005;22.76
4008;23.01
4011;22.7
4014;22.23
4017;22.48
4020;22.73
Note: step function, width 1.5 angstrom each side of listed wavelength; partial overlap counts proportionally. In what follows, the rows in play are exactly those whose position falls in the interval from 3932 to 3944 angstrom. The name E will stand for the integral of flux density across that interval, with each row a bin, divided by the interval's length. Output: 9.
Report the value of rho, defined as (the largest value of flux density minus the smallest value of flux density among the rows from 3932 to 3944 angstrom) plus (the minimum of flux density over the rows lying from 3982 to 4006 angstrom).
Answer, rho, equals 26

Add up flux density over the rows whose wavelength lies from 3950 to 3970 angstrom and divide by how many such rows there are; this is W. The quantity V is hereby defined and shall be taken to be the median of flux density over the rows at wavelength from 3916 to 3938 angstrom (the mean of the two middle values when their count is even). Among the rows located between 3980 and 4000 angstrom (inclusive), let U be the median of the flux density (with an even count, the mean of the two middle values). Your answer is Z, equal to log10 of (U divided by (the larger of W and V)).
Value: 0.22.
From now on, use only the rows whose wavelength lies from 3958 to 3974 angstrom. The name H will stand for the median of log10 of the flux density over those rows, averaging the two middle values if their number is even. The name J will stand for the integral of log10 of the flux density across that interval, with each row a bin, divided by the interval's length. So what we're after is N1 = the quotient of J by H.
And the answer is 1.00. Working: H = 0.97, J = 0.96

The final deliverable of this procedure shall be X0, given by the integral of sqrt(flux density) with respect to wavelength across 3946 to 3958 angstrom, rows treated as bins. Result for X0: 48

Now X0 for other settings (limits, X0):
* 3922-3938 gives 44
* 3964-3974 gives 28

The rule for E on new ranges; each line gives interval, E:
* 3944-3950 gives 15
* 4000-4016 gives 23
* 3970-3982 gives 14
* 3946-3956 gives 16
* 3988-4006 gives 21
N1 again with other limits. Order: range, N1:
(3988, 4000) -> 1.00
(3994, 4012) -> 0.99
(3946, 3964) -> 0.98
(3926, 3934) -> 1.03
